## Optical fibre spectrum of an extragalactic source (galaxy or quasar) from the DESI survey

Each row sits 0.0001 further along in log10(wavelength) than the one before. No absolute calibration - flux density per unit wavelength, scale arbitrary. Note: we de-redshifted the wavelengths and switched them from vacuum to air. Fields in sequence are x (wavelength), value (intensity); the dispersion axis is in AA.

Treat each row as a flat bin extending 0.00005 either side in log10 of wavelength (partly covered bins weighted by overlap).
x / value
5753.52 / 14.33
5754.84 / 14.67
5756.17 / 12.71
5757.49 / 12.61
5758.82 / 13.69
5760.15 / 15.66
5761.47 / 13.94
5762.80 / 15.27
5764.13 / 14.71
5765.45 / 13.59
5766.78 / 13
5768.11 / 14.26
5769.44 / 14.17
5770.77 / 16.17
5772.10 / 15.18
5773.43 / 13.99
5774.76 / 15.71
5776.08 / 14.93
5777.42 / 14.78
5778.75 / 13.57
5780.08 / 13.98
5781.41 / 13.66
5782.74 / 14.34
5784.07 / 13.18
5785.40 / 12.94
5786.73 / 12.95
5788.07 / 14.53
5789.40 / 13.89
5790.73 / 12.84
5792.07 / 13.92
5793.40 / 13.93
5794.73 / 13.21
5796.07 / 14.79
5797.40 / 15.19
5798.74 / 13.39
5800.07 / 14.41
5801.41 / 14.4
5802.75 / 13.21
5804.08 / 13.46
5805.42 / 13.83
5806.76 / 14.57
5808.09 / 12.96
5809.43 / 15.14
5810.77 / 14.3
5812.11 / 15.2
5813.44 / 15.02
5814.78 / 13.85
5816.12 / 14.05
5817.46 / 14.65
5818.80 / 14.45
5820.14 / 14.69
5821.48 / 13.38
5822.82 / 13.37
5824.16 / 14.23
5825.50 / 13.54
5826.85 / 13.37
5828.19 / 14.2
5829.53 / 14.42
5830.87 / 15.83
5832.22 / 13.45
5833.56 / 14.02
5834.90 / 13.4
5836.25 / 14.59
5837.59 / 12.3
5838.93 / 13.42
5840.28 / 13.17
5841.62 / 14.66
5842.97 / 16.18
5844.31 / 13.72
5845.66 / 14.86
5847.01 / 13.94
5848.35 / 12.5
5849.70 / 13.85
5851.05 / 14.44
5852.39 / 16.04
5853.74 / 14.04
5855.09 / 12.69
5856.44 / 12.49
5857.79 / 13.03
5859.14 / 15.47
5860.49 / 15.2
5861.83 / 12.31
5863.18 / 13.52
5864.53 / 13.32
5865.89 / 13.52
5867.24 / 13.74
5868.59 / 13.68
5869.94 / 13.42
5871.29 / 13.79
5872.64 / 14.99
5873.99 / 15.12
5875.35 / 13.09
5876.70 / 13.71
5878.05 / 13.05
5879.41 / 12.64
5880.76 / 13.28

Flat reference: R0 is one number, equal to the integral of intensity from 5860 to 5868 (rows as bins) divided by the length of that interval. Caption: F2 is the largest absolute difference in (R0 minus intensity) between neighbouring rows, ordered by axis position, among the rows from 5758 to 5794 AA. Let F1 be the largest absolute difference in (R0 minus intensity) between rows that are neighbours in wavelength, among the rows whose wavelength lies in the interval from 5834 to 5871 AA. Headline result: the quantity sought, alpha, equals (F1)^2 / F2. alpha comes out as 4.2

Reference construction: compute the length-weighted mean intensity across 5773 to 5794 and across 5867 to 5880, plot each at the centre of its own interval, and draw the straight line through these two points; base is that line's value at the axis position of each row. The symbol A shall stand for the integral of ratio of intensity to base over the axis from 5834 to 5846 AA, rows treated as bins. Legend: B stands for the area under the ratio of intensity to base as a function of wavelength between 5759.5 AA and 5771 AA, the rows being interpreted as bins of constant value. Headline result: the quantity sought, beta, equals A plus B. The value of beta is 24.1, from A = 12.2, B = 11.9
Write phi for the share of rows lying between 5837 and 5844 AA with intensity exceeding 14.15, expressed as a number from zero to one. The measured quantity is 0.40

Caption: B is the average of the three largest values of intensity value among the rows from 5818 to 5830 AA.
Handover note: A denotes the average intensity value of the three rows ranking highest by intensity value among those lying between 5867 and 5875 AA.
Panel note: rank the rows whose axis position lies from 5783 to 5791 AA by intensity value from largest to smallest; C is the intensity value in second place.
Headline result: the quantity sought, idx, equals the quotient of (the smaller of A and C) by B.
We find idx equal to 0.96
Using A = 14.6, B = 14.5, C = 13.89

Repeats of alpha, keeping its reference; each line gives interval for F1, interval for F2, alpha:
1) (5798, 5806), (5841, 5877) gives 0.5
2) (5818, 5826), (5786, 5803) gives 1.0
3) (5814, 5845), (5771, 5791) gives 3.5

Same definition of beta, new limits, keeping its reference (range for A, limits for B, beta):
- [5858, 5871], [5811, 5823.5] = 25.9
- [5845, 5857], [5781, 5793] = 23.8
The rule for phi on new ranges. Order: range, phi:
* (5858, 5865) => 0.40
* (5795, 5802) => 0.80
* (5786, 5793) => 0.20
